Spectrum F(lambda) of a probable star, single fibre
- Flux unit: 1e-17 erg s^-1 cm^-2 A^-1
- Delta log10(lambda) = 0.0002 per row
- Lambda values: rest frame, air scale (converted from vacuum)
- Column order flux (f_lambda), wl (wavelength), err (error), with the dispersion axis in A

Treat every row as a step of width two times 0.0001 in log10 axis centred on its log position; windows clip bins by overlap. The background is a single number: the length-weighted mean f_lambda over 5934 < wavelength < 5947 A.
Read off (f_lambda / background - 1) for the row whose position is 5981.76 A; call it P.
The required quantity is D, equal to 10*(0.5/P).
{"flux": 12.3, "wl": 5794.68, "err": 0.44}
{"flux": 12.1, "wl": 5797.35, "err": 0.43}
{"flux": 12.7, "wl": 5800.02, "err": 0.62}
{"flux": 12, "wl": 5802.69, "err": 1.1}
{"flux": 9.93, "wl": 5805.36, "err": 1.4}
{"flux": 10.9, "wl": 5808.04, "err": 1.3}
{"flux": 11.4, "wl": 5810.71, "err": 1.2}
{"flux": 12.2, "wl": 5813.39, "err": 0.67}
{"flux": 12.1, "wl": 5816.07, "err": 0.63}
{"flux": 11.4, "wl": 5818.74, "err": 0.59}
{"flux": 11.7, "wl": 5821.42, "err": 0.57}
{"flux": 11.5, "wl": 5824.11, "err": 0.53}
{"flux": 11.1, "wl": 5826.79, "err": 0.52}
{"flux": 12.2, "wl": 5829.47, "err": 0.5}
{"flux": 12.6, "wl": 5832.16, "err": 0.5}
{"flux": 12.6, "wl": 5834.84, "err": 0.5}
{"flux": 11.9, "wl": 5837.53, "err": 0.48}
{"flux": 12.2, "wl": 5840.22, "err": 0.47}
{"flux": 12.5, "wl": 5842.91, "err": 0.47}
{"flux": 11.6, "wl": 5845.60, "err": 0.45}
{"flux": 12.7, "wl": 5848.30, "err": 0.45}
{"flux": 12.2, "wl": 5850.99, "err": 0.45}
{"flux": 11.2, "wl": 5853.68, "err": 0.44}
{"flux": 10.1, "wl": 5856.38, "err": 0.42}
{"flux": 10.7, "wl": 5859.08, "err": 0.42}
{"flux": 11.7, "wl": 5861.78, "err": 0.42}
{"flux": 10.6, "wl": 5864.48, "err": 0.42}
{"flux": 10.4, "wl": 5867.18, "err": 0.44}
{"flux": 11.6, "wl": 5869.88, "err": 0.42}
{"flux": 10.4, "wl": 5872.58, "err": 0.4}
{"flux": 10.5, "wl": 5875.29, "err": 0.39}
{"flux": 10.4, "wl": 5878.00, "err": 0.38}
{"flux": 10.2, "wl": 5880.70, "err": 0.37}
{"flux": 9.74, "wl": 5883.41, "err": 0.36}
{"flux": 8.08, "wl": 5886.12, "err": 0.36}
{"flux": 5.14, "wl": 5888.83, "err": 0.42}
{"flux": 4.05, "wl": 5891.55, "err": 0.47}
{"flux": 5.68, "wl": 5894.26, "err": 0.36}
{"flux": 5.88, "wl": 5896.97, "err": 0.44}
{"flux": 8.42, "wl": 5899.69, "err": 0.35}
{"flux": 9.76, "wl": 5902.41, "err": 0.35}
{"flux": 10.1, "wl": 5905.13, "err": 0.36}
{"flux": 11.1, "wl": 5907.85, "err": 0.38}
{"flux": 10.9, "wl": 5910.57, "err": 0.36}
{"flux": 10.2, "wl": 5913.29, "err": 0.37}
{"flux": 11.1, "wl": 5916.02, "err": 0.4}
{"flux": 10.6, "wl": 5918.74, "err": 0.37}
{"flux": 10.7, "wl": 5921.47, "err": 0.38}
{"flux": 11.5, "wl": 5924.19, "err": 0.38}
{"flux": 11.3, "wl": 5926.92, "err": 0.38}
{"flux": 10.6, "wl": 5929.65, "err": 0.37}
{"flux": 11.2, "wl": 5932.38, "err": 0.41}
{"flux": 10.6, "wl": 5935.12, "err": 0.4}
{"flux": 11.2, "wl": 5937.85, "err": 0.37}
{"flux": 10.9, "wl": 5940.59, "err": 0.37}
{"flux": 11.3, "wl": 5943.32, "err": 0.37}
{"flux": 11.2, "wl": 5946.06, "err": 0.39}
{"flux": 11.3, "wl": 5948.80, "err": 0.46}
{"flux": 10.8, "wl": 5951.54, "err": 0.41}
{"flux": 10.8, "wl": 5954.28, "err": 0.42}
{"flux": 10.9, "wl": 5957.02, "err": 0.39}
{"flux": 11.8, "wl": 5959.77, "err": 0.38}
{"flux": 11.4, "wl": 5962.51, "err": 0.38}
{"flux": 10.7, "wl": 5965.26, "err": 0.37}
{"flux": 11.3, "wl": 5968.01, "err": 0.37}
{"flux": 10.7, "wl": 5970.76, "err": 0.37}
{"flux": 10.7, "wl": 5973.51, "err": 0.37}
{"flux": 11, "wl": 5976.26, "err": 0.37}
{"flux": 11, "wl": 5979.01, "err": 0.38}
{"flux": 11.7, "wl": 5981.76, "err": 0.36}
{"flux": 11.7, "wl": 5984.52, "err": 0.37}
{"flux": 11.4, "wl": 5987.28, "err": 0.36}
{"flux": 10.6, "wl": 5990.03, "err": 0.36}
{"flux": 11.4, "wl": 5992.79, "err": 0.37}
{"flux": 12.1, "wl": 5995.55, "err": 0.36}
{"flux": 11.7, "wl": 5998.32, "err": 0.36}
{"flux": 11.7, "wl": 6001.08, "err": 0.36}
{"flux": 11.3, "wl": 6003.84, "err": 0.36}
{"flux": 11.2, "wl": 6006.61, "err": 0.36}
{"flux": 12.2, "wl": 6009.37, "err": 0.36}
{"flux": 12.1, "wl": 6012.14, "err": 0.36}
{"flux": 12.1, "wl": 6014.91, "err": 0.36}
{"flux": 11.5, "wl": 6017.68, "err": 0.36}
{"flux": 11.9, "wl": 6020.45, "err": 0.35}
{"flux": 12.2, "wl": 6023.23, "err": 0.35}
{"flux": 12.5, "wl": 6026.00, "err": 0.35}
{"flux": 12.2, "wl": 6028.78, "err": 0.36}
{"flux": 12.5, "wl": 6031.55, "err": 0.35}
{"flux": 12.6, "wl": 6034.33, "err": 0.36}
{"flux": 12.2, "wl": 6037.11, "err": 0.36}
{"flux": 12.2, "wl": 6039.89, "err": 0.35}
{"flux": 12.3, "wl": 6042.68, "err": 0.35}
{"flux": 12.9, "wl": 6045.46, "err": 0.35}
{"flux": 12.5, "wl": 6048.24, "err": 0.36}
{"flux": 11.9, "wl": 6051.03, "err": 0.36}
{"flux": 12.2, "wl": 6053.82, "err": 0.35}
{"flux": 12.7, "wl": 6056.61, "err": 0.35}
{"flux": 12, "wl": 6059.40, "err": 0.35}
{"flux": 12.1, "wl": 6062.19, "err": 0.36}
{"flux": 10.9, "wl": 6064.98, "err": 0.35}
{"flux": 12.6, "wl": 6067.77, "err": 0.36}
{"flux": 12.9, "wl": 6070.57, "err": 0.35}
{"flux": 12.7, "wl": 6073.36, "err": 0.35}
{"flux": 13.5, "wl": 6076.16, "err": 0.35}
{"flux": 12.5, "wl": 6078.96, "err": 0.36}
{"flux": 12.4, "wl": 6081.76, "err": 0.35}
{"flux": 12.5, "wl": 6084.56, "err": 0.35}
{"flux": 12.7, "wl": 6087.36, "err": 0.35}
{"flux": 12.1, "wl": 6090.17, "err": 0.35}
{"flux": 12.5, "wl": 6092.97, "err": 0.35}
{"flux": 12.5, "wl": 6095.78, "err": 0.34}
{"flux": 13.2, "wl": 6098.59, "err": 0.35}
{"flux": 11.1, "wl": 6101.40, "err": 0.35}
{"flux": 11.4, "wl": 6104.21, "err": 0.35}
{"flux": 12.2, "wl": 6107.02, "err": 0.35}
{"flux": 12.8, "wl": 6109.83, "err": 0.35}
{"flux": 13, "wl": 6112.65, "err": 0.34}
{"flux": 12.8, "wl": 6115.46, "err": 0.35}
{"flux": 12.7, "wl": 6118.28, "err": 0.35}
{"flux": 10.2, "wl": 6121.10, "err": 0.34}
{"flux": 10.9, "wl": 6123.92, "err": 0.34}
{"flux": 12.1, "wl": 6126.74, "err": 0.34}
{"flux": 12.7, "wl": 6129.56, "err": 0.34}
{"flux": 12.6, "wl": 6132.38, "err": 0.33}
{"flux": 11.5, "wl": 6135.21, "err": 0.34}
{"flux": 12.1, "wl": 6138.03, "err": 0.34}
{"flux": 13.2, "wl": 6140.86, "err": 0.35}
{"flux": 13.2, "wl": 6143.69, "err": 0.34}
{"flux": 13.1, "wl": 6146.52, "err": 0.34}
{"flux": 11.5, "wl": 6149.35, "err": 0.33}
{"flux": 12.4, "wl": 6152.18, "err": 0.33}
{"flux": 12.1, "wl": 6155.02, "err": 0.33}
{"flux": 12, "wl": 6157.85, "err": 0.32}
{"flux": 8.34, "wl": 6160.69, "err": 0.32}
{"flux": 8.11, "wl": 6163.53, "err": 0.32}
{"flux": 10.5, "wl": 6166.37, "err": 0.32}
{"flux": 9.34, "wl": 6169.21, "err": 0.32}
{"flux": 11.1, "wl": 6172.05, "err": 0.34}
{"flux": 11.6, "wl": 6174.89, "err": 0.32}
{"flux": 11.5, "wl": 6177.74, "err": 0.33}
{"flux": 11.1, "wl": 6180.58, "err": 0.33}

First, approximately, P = 0.06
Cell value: 84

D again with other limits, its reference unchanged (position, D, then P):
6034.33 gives 36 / 0.14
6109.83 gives 31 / 0.16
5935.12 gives -124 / -0.04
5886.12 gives -19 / -0.27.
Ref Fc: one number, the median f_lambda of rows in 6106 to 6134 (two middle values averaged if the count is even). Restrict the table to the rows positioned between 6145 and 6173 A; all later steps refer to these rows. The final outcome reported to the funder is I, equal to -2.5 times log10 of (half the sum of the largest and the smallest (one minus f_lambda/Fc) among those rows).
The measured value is 2.0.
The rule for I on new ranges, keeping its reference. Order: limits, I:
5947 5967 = 2.4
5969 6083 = 3.3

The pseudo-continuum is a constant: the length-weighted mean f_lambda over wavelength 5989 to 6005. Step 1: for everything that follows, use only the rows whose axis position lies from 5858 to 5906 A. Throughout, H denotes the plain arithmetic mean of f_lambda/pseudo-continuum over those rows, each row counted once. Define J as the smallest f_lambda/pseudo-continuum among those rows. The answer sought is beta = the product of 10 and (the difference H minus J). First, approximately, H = 0.79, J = 0.35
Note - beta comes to 4.4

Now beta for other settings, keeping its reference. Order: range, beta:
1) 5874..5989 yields 5.4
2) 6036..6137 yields 1.8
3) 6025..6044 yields 0.1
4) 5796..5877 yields 1.4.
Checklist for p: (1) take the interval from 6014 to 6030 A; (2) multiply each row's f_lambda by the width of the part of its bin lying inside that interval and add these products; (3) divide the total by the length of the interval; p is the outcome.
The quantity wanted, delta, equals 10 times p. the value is 121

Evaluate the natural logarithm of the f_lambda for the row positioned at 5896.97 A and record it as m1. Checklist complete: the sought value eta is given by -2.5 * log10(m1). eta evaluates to -0.62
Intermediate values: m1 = 1.77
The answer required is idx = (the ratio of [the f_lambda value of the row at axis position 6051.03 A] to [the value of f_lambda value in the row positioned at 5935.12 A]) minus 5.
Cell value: -3.88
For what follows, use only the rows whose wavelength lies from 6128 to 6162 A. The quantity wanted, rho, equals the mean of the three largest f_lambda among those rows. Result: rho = 13.17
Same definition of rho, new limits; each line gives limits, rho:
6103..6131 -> 12.87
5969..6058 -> 12.73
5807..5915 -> 12.63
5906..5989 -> 11.73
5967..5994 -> 11.60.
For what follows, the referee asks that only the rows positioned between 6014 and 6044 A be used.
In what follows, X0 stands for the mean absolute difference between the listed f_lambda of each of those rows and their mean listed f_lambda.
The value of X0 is 0.20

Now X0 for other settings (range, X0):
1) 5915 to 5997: 0.34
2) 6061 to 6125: 0.63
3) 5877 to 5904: 2.04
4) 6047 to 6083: 0.43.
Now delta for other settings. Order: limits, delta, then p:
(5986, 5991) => 110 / 11.0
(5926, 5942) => 110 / 11.0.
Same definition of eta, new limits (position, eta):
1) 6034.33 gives -1.01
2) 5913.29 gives -0.91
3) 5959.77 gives -0.98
